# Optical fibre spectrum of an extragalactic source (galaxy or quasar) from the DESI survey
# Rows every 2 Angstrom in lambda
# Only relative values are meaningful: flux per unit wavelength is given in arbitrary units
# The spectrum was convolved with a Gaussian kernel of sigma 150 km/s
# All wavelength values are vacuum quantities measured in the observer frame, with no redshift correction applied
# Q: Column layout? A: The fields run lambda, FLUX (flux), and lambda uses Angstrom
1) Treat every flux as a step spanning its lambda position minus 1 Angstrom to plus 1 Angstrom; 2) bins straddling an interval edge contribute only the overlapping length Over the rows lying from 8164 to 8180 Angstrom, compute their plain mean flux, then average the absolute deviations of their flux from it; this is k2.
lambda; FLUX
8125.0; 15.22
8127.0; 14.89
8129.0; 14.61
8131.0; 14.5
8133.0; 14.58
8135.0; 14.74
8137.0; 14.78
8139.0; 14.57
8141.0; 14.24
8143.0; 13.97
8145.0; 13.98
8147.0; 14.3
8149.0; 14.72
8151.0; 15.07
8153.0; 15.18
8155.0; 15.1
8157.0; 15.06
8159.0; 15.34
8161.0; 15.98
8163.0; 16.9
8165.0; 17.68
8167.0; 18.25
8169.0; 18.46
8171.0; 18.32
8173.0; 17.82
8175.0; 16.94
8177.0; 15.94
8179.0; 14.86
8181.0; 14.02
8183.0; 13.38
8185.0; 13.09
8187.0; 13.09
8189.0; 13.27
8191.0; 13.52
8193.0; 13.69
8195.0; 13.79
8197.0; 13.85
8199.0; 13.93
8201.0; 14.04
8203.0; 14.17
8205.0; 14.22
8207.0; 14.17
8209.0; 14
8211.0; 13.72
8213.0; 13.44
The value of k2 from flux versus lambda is 1.0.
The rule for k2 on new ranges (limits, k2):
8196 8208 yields 0.1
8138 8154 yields 0.4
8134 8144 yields 0.3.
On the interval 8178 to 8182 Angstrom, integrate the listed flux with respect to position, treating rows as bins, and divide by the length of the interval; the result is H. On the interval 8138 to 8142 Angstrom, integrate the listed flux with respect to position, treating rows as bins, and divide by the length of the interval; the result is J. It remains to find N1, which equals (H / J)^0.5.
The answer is 1.00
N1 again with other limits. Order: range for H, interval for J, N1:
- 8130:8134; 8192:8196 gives 1.03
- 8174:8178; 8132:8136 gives 1.06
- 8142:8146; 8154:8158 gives 0.96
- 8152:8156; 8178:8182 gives 1.02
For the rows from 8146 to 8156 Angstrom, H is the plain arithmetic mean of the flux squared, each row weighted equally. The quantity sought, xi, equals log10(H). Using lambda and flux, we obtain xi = 2.35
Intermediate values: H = 221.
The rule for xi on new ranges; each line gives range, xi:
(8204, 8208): 2.30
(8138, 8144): 2.31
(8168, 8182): 2.45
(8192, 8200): 2.28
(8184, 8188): 2.23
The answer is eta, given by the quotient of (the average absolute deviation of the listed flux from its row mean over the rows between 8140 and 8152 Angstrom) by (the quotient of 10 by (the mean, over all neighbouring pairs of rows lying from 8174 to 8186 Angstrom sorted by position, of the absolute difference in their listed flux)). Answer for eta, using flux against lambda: 0.0264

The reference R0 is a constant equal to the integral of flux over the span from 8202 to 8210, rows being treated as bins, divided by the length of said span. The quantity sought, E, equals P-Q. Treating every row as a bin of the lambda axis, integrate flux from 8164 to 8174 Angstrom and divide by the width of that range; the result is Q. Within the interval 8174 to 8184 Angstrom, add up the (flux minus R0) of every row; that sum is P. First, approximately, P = 4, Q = 18.1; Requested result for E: -13.7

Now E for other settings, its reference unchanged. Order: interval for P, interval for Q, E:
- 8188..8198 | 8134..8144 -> -17.0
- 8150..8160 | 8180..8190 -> -8.3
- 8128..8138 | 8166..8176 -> -15.4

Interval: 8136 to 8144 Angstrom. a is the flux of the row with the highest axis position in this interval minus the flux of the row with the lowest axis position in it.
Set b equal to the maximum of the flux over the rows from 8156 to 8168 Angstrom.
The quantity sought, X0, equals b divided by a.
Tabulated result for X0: -23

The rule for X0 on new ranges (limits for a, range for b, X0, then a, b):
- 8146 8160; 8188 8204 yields 14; 1.0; 14.17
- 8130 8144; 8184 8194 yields -26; -0.5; 13.69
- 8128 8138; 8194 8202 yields 83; 0.2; 14.04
